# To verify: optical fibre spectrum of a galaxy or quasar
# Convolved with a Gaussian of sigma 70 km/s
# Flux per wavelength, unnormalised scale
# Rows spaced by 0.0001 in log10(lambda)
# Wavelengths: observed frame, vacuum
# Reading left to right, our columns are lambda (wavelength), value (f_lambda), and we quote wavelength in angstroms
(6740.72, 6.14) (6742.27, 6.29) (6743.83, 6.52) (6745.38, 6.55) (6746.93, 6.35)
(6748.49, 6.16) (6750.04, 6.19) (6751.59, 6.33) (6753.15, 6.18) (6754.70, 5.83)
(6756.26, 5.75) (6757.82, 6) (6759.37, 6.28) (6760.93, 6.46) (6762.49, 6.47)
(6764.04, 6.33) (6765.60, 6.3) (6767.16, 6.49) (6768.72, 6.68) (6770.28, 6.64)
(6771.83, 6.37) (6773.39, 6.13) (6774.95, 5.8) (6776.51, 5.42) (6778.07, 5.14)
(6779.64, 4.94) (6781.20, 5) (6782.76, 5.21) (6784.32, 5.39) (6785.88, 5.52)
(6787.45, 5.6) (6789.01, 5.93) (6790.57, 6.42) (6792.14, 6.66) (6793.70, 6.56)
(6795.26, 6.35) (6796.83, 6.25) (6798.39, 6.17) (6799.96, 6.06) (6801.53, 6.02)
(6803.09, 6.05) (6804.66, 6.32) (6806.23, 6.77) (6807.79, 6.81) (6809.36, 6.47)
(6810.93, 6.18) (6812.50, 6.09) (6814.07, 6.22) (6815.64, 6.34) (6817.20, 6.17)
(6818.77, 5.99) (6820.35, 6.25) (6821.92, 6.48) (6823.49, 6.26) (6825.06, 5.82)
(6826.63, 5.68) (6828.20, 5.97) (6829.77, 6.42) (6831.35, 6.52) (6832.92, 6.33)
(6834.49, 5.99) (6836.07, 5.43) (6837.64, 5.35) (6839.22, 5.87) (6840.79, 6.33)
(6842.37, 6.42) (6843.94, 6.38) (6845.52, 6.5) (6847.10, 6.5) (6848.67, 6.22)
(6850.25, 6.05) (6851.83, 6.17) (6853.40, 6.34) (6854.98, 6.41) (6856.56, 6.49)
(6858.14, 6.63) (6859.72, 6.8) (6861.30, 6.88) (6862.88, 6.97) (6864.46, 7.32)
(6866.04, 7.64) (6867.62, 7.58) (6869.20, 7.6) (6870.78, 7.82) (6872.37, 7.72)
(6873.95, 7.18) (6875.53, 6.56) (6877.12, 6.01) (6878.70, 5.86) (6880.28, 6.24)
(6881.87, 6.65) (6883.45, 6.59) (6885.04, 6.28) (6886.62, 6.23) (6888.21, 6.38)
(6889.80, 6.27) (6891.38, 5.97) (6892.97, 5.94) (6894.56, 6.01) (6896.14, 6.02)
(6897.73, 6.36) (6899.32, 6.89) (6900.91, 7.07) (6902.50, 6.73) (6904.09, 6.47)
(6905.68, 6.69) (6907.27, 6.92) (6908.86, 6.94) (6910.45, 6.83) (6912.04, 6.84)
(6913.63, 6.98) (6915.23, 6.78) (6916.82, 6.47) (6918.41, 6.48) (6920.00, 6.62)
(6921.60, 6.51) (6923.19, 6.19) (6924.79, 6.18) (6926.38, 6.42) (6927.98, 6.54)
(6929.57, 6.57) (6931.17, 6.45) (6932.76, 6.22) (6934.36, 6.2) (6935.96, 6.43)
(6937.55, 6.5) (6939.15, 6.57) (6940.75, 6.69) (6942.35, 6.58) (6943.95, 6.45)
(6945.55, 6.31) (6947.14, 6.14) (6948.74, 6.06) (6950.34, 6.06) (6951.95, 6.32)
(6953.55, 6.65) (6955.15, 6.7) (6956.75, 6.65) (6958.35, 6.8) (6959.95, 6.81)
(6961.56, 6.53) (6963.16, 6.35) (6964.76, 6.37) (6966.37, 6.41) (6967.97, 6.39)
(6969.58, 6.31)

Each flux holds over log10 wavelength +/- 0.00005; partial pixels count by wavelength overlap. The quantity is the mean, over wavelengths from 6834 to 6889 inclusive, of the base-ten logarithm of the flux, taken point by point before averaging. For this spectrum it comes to 0.815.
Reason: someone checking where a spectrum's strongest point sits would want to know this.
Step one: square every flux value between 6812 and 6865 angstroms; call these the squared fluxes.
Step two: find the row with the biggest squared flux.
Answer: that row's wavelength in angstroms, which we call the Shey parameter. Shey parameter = 6864.46 angstroms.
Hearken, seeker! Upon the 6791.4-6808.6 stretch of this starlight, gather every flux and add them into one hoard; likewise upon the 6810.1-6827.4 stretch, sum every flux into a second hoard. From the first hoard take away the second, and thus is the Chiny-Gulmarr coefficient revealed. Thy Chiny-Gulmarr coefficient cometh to 2.5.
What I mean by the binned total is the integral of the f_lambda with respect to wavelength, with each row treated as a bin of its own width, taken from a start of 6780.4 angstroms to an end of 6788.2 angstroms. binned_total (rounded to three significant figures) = 41.7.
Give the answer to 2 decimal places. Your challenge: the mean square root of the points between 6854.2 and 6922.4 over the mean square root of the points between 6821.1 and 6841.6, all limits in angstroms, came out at 1.05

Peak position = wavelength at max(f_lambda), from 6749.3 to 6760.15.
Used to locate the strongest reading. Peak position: 6751.59 angstroms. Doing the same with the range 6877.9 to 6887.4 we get 6881.87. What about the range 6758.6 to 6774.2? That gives 6768.72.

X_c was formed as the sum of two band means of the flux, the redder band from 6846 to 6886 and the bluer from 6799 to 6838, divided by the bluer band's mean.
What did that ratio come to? 2.09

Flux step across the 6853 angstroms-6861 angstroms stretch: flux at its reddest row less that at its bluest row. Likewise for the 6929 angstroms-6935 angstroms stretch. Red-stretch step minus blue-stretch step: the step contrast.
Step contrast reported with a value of -0.8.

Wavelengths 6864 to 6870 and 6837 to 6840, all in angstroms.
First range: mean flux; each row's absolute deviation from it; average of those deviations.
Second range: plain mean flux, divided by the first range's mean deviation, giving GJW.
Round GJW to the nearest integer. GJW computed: 52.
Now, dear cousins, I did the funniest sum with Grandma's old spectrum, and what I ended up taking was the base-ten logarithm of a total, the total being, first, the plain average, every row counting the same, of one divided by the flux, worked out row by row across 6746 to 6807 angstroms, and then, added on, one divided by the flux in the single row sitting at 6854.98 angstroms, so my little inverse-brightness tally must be -0.49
